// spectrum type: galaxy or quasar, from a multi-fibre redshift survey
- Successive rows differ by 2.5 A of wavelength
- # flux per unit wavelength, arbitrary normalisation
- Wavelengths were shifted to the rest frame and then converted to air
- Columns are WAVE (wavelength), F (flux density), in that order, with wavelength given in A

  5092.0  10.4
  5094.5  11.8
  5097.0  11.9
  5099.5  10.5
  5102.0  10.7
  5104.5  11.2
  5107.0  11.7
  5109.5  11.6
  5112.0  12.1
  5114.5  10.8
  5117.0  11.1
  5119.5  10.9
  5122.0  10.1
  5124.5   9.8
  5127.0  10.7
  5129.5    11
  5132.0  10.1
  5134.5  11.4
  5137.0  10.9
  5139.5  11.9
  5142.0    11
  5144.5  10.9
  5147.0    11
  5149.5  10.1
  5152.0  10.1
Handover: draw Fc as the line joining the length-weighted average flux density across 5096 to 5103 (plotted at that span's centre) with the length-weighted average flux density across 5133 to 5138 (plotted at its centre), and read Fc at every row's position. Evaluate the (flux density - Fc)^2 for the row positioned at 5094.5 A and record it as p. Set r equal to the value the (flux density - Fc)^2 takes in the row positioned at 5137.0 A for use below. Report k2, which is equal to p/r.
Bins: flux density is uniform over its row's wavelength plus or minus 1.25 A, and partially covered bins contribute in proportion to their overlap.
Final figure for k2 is 14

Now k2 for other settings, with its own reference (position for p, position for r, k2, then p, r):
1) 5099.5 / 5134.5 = 3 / 0.3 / 0.09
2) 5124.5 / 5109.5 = 5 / 1.6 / 0.31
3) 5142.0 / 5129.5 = 2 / 0.0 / 0.01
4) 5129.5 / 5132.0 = 0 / 0.0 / 1.00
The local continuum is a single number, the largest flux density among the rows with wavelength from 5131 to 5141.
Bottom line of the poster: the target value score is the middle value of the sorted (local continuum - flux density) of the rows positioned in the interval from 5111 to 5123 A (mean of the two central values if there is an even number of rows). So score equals 1.00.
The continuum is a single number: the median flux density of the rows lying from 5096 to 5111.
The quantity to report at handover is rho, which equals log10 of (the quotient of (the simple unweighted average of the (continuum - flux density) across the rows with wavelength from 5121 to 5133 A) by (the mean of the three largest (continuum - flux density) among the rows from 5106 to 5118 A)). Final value 0.66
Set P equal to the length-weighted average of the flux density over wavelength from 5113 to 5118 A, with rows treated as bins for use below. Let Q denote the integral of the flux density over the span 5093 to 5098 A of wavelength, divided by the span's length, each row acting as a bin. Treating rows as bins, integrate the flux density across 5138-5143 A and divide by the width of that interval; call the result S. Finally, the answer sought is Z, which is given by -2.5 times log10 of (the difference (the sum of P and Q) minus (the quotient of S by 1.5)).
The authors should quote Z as -2.95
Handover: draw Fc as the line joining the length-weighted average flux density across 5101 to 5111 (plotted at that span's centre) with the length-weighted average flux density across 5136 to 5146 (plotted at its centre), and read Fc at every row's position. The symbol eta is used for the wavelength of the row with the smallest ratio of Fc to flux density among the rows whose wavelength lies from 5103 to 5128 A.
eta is 5112.0 A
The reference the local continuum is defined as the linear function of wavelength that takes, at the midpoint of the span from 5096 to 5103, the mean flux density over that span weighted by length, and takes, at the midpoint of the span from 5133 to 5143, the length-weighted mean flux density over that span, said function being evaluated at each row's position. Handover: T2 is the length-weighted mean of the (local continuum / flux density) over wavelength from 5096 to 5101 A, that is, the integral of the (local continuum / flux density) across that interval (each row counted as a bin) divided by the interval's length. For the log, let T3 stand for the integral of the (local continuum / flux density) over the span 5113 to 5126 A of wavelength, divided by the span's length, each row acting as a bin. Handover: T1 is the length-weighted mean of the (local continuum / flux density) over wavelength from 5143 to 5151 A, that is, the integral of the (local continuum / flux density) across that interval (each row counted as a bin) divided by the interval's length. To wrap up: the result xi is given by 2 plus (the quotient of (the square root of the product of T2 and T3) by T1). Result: 2.96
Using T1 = 1.07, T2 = 0.99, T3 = 1.06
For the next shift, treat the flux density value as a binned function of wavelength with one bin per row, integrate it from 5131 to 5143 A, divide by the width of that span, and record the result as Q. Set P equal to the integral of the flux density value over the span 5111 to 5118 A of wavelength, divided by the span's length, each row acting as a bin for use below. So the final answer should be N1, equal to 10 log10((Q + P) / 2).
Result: 10.5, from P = 11.3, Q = 11.1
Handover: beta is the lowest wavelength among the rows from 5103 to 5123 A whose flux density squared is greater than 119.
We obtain 5104.5 A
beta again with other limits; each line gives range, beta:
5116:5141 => 5117.0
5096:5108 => 5097.0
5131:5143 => 5134.5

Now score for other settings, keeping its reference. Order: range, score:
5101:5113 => 0.30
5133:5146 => 0.90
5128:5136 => 0.90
